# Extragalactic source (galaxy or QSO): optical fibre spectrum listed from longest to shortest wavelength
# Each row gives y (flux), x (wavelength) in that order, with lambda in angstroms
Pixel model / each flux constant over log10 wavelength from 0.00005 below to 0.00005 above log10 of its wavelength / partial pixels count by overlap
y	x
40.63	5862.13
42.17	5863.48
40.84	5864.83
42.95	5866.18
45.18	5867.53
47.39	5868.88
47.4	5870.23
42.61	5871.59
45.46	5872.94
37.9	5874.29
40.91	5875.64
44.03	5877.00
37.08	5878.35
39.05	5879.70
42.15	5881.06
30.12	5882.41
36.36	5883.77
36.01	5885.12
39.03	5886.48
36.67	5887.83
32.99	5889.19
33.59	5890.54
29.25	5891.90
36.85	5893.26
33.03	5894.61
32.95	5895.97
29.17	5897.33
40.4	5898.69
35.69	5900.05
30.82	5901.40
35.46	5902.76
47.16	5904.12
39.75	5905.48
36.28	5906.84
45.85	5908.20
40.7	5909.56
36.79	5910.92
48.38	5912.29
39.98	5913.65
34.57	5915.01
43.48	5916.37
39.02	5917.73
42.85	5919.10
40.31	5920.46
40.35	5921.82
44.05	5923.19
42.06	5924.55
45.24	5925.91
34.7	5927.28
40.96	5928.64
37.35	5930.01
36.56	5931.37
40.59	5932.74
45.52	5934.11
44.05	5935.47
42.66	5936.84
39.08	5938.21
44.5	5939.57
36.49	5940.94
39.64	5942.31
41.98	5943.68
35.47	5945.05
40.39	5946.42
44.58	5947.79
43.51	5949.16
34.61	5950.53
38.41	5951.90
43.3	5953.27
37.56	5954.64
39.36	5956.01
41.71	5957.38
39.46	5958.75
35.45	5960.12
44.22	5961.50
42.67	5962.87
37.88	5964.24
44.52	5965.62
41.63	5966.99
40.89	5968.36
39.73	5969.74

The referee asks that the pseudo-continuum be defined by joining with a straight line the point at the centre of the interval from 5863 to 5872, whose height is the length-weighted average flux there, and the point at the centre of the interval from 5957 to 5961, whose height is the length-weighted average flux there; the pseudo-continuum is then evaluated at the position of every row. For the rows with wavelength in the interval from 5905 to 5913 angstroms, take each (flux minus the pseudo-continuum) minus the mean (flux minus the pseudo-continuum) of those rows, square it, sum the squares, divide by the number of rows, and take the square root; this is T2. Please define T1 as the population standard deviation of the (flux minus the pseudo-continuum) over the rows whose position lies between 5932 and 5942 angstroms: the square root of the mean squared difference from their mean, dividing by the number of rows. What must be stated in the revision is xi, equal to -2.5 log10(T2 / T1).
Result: -0.46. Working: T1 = 3.0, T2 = 4.52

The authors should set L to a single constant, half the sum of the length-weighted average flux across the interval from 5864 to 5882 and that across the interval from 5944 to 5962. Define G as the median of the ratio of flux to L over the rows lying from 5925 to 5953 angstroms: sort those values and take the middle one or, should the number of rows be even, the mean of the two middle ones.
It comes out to 0.985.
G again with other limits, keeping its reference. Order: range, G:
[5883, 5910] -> 0.880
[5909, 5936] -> 0.989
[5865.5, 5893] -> 0.950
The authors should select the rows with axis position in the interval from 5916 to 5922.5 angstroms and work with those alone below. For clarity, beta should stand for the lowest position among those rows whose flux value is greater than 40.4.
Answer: 5916.37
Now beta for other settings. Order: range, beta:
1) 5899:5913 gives 5904.12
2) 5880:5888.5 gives 5881.06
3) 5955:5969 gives 5957.38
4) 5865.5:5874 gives 5866.18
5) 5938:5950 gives 5939.57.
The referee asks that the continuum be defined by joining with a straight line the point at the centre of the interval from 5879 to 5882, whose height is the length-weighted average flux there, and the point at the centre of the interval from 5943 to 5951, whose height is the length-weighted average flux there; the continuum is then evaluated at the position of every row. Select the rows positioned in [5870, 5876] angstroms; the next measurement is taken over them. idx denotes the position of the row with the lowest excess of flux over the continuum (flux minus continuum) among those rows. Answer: 5874.29 angstroms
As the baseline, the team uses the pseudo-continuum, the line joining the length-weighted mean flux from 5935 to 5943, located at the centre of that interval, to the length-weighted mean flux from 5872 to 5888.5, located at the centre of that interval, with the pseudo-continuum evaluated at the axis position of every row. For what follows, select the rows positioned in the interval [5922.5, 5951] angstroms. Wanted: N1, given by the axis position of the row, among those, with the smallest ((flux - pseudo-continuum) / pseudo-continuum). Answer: 5950.53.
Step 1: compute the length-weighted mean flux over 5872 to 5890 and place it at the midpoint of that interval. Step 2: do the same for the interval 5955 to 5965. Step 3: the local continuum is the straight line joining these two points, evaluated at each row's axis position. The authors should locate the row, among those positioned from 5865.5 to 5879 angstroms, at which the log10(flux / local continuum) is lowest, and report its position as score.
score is 5878.35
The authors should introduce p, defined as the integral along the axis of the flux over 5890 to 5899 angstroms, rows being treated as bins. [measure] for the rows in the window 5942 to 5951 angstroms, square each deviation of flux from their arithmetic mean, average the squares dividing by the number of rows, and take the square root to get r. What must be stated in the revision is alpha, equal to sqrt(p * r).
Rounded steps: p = 300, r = 3.53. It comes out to 33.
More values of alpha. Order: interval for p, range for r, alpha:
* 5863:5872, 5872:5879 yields 36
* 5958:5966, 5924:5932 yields 34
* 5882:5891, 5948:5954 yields 34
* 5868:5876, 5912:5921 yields 37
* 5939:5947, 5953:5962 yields 30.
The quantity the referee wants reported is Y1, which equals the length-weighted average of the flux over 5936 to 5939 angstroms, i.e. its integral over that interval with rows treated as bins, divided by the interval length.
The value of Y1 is 41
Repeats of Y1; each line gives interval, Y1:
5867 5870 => 47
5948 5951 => 40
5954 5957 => 39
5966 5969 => 42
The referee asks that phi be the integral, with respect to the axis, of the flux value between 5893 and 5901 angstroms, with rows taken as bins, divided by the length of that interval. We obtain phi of 34.5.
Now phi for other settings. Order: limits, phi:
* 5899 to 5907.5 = 37.7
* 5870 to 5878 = 42.5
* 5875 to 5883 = 39.0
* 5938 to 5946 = 39.6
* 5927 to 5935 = 39.7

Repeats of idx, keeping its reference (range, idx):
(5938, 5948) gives 5945.05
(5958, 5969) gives 5960.12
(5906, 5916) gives 5915.01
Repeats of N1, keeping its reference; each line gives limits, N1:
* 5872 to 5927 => 5897.33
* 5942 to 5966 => 5950.53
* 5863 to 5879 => 5878.35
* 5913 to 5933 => 5927.28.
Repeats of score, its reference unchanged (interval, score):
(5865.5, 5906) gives 5897.33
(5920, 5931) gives 5927.28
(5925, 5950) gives 5927.28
